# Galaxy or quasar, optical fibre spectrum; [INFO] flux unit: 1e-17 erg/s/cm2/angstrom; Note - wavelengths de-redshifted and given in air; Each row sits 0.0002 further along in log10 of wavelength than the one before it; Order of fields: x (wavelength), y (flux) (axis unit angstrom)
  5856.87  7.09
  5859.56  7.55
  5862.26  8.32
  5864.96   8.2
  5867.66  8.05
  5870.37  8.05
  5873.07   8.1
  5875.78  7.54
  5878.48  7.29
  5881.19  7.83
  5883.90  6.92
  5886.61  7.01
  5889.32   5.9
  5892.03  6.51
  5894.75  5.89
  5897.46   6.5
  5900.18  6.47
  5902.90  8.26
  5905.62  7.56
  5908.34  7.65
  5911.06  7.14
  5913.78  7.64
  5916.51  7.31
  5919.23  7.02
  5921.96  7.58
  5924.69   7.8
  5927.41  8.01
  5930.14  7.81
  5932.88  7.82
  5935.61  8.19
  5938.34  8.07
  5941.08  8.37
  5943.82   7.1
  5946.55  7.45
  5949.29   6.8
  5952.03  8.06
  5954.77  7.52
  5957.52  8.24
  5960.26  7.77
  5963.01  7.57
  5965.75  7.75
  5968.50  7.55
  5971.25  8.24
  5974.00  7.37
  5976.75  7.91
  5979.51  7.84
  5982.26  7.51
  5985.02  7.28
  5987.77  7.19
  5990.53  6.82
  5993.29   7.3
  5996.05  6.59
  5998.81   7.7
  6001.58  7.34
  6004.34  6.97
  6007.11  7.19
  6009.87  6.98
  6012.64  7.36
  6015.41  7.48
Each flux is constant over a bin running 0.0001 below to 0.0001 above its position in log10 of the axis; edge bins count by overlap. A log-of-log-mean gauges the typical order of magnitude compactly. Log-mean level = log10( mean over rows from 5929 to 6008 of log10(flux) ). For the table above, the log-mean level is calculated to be -0.057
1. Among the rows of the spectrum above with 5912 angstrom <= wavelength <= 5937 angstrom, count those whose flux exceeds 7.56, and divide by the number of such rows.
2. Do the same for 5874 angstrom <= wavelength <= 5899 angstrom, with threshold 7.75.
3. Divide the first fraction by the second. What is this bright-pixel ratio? 7.0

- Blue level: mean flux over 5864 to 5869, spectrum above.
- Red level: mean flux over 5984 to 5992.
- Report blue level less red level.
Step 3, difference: 1.0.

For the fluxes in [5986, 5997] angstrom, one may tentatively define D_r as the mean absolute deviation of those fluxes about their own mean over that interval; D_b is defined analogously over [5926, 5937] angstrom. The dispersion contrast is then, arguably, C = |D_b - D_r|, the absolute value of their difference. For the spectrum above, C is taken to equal 0.13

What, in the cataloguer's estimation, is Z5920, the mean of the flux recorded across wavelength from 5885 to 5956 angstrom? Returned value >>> 7.36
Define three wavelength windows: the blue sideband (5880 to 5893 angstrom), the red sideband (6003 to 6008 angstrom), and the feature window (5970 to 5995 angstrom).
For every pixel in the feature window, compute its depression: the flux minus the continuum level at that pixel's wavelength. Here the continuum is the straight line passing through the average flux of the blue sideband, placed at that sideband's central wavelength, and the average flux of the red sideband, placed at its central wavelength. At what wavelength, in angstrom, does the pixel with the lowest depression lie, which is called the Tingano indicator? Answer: 5990.53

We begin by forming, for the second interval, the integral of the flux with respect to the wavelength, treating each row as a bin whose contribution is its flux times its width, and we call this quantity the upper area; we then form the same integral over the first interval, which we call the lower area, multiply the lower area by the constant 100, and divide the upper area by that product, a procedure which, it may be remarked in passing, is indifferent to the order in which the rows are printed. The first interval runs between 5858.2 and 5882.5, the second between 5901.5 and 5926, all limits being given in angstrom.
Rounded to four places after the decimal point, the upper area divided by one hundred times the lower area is 0.0097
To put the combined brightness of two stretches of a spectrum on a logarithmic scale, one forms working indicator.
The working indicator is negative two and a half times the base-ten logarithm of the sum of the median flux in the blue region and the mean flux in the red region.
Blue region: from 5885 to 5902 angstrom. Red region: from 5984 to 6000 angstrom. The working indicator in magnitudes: -2.84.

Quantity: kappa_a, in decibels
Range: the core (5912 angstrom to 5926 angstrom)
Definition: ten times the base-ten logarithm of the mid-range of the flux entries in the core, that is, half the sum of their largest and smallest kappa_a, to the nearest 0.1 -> 8.7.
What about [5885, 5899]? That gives 8.1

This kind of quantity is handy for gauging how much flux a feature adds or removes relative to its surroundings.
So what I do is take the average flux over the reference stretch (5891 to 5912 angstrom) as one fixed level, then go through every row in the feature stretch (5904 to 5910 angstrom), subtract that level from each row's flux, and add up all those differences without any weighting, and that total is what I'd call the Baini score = 1.2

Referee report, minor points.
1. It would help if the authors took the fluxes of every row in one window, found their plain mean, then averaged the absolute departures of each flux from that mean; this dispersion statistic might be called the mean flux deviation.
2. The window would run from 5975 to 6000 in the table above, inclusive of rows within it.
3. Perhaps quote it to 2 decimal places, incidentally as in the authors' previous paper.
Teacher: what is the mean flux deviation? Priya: 0.35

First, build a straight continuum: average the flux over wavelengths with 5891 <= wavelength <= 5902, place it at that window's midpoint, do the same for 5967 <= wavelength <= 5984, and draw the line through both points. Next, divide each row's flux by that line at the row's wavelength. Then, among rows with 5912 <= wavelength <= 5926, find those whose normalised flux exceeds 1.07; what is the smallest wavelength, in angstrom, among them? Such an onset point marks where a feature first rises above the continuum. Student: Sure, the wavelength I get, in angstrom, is 5913.78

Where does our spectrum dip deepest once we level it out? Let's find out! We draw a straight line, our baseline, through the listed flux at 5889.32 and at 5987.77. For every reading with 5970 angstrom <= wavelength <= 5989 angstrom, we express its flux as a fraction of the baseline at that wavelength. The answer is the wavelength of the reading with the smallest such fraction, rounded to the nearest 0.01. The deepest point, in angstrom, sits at 5987.77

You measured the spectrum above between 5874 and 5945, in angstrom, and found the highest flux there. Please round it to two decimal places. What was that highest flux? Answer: 8.37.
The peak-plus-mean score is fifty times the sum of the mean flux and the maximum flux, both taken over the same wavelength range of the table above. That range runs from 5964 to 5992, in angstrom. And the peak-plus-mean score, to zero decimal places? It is 789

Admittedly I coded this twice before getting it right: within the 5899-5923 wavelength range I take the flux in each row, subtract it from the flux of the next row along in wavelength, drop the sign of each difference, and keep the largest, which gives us 1.8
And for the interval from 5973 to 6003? 1.1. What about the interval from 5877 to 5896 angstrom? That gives 1.1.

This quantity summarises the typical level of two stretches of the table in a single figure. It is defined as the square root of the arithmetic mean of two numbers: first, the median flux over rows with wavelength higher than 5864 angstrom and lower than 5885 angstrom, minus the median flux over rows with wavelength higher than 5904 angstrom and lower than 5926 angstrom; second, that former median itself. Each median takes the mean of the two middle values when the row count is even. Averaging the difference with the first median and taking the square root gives 2.04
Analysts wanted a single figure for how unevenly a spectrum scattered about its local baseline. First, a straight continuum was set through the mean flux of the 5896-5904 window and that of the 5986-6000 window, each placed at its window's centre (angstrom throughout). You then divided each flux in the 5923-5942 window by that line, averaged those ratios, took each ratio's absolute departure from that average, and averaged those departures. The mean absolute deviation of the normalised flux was 0.024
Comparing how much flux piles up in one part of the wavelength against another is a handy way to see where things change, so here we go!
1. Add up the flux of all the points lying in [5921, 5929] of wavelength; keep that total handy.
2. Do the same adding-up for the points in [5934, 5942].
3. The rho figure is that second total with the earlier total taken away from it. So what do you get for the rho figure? 1.2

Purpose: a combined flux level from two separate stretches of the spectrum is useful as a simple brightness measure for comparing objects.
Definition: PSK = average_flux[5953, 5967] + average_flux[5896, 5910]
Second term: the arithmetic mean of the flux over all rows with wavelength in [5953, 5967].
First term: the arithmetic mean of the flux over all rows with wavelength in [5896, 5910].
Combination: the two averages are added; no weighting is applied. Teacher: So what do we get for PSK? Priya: 15.1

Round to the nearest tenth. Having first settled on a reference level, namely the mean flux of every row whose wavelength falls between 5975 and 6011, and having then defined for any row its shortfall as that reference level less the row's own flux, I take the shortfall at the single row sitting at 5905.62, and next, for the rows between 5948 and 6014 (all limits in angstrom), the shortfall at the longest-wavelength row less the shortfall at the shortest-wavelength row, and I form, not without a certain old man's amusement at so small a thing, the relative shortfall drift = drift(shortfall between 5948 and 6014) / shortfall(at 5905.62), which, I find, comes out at 2.0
